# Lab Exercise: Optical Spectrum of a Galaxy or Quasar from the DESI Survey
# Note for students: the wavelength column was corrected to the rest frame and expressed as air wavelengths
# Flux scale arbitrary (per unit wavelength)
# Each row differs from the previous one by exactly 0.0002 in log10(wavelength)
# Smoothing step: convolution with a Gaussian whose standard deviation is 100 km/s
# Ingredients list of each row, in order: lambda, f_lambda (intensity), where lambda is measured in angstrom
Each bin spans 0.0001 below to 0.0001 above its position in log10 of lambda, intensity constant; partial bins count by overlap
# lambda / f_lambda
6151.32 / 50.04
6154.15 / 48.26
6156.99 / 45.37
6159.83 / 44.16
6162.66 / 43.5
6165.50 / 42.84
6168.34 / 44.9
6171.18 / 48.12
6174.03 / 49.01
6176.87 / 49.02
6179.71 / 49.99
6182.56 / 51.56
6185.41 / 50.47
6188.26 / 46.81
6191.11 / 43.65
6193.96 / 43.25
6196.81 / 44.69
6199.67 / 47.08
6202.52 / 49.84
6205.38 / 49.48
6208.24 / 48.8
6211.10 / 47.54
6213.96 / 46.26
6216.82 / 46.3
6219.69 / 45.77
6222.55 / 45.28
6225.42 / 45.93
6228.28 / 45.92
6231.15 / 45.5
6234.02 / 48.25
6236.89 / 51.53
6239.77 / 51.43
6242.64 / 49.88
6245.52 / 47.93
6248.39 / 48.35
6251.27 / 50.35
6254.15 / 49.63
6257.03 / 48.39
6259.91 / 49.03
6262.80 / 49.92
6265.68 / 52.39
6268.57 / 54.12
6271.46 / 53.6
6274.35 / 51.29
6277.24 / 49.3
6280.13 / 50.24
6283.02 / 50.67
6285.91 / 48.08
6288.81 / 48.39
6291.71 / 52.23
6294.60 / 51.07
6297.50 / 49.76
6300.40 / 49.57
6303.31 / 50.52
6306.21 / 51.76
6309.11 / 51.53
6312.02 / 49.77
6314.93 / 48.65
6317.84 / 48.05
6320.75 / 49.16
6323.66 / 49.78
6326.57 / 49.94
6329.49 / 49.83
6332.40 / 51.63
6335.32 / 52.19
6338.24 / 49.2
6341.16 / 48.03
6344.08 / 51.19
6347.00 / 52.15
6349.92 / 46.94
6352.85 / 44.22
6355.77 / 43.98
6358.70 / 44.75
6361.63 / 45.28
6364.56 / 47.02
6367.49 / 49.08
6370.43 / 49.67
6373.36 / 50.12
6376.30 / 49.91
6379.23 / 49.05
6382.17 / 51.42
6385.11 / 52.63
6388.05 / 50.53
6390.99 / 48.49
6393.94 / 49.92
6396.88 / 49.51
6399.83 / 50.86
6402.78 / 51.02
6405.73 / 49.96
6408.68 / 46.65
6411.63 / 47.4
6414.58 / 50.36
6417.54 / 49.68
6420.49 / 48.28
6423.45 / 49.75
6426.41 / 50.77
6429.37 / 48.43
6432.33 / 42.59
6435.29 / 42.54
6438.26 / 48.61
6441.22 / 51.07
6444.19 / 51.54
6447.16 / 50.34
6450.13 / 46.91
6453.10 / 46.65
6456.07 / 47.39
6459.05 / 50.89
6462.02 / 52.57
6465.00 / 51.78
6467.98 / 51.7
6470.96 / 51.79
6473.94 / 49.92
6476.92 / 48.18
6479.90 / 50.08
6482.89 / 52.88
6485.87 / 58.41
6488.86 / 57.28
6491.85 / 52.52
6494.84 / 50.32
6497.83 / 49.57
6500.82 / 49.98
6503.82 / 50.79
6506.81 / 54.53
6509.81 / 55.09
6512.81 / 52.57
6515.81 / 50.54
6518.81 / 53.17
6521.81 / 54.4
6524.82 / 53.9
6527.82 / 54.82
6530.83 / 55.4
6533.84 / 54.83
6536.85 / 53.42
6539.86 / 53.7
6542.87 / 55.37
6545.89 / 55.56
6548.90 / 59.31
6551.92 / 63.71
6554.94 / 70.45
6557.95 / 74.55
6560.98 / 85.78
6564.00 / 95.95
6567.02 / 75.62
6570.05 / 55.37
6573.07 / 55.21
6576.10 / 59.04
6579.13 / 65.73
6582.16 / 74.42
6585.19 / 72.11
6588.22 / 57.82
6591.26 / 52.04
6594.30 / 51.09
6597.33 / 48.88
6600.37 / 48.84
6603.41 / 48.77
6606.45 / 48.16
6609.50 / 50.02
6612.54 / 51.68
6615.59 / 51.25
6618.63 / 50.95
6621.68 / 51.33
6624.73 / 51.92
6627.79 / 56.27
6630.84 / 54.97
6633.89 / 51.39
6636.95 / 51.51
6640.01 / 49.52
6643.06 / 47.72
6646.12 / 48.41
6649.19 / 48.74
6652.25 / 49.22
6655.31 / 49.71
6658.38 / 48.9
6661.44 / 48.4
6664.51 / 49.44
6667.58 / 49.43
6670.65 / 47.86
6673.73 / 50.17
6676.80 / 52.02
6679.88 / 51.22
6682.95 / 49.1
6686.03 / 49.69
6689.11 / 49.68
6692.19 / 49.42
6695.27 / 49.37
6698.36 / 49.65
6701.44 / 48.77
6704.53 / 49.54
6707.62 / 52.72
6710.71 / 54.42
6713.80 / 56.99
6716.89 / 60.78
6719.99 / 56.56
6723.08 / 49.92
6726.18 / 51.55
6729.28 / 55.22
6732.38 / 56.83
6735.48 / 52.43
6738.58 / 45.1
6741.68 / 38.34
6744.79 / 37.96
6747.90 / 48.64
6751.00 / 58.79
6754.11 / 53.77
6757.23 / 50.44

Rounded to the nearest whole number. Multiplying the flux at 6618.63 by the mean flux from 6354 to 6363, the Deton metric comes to 2276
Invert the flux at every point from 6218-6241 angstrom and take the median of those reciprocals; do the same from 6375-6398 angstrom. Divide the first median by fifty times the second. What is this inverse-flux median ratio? 0.0217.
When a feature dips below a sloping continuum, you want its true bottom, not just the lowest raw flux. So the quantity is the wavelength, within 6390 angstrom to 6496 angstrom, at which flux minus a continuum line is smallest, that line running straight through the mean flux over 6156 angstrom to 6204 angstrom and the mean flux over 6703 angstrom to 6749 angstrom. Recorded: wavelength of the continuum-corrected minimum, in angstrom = 6435.29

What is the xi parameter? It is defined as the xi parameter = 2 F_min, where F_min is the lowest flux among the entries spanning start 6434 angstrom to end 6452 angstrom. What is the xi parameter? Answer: 85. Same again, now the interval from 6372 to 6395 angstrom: 97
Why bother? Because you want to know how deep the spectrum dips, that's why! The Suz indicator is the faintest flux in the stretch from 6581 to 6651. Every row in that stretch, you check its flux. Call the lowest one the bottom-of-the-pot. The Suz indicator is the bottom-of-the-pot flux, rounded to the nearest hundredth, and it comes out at 47.72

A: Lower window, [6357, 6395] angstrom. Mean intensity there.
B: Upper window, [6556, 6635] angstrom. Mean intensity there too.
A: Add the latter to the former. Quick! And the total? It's 108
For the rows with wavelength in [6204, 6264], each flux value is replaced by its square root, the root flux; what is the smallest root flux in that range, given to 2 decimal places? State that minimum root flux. 6.73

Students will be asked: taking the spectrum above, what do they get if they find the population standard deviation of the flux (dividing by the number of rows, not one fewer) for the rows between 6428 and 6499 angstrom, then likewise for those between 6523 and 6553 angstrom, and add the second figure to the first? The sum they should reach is 7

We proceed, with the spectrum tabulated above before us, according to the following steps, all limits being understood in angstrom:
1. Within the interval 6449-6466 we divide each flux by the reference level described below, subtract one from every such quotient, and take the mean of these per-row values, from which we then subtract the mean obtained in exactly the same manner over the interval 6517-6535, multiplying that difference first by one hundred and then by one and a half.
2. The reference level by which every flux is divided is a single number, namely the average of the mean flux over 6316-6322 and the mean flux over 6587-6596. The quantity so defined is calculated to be -15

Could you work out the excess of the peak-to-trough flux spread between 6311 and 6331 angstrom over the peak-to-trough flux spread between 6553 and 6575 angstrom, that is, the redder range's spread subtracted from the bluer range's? -39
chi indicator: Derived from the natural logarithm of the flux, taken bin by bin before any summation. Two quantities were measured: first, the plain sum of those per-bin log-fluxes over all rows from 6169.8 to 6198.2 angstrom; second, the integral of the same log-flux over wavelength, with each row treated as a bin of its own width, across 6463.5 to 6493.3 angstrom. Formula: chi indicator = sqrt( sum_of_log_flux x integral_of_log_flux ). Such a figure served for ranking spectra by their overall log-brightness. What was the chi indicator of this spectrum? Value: 67.5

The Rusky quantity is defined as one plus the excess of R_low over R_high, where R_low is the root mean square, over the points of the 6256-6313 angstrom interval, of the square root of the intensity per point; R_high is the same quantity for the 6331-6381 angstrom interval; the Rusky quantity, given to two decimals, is 1.15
